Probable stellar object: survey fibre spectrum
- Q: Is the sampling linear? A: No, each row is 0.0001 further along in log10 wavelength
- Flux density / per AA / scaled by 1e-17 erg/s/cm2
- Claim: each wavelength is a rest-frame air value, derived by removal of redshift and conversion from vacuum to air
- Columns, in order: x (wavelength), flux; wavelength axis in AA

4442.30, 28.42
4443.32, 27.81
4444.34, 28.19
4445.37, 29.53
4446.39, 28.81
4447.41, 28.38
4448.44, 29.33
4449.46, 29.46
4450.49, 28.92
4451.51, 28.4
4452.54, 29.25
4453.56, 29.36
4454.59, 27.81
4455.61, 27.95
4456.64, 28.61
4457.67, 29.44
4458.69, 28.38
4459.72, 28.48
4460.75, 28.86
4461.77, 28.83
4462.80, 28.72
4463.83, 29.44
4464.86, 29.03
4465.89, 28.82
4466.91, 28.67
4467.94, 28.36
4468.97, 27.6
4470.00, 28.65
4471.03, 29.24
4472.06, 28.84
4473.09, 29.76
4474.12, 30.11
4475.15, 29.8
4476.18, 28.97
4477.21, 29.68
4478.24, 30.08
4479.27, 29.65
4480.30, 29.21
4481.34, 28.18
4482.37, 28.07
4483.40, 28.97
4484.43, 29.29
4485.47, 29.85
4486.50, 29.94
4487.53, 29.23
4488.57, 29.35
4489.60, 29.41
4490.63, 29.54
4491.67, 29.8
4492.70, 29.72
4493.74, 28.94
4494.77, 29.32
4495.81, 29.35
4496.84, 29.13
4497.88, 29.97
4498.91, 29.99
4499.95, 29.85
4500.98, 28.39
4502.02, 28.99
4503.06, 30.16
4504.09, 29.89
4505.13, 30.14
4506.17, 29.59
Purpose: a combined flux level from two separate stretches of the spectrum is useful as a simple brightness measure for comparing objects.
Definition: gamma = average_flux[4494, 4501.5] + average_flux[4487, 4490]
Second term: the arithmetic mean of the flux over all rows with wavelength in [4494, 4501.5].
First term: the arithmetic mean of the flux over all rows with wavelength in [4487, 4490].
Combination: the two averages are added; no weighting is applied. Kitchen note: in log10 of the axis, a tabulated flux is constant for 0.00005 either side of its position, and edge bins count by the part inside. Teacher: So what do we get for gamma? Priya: 58.8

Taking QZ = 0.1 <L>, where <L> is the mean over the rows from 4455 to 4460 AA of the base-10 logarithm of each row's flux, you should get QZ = 0.1456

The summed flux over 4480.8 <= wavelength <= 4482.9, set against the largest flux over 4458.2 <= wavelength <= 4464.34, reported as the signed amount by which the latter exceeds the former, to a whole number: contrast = -27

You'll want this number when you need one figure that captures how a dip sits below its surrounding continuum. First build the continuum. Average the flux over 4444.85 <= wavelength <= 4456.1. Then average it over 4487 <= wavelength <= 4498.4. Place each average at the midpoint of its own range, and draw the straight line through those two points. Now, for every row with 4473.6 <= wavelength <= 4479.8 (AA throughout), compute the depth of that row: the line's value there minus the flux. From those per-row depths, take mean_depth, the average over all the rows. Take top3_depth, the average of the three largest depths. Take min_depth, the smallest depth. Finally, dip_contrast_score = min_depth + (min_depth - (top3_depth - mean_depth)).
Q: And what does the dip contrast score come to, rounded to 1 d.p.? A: -2.2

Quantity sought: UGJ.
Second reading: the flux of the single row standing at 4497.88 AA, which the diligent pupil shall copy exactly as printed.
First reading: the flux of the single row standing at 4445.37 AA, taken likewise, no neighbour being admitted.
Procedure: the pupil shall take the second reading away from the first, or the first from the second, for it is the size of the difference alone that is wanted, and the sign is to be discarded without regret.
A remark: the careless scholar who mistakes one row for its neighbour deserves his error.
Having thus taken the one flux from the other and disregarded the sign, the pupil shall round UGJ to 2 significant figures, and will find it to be 0.44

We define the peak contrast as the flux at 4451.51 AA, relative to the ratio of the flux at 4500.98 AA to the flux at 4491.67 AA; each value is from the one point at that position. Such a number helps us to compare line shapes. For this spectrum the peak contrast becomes 29.8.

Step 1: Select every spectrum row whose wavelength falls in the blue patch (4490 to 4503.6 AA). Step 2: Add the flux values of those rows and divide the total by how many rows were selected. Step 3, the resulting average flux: 29.5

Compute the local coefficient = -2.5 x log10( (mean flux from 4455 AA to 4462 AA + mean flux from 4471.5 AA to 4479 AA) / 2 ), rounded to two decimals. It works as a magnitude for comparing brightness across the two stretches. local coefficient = -3.66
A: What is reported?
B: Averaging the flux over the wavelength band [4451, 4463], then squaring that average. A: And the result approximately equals 822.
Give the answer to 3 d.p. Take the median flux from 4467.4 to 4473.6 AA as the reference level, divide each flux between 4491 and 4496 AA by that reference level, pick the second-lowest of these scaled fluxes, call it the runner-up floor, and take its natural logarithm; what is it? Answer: 0.020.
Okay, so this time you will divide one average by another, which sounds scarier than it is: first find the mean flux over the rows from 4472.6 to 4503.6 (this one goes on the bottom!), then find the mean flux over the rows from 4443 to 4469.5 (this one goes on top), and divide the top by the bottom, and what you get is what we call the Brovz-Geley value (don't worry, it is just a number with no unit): 0.976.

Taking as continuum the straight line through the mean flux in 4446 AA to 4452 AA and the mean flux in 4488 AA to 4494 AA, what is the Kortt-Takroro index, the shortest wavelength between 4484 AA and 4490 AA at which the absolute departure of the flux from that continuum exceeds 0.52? 4486.50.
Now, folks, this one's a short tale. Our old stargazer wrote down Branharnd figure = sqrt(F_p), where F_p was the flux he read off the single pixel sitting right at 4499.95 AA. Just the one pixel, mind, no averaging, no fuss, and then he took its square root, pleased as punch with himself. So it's 5.46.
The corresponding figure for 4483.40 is 5.38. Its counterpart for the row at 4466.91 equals 5.35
